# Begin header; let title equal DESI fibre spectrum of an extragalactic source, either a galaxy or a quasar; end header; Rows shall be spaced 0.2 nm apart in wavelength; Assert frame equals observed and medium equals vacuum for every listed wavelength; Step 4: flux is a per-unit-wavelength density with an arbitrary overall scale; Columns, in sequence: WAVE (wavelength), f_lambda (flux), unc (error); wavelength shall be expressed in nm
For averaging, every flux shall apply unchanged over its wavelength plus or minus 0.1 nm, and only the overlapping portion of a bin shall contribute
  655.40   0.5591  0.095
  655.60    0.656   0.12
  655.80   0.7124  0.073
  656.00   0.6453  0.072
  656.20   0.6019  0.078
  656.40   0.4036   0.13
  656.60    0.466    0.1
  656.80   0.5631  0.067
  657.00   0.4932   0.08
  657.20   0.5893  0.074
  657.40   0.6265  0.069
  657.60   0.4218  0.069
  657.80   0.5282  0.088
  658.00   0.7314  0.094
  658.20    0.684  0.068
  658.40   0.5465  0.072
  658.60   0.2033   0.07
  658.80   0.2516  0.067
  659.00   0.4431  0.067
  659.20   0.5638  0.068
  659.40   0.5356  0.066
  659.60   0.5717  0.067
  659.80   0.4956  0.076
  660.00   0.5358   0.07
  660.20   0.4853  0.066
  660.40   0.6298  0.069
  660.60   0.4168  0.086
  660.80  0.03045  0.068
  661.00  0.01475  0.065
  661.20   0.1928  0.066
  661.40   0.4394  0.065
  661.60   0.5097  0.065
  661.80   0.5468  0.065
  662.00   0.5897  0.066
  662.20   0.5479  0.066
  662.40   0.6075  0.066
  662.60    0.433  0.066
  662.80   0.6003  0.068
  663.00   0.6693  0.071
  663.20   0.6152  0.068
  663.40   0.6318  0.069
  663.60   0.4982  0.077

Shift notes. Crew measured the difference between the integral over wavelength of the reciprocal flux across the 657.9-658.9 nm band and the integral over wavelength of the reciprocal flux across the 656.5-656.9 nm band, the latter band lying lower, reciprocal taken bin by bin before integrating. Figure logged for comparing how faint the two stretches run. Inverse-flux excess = 1.9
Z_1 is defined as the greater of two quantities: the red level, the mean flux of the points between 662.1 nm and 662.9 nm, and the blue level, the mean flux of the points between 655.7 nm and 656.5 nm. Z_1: 0.59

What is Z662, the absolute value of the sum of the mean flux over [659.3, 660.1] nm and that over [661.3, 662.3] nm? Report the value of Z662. 1.06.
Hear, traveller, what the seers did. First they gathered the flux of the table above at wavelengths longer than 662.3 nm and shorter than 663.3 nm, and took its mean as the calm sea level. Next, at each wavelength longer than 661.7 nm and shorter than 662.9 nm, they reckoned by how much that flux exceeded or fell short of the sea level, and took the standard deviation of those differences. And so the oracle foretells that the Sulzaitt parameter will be 0.06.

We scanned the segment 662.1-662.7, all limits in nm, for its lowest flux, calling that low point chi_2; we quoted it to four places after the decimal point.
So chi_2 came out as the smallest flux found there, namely 0.4330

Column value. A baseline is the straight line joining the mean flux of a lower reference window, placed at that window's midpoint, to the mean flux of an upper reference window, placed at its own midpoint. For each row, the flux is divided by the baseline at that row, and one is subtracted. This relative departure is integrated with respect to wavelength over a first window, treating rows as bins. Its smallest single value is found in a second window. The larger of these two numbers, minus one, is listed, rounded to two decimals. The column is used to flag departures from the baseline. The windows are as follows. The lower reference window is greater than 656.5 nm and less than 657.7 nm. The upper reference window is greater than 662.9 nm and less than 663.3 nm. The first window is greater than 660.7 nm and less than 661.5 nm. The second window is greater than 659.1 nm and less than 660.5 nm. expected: -1.17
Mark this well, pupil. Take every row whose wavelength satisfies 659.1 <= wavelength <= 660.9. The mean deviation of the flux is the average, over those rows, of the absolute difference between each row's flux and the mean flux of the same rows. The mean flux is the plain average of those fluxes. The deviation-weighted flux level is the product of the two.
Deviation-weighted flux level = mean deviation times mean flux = 0.053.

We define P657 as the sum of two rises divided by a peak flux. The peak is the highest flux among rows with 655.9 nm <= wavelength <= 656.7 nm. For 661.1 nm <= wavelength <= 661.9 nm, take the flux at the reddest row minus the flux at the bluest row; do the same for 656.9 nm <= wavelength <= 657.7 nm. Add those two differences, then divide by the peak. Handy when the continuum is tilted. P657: 0.44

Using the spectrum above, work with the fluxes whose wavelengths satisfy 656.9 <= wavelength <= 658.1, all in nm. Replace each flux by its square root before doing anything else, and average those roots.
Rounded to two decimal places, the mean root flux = 0.75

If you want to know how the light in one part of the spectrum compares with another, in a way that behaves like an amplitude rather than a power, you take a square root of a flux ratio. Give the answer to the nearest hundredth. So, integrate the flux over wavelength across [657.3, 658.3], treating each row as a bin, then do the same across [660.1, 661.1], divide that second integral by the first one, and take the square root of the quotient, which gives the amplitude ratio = 0.73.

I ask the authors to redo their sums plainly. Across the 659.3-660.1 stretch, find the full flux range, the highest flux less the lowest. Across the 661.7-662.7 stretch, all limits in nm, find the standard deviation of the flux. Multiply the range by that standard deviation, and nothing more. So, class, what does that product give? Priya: 0.005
